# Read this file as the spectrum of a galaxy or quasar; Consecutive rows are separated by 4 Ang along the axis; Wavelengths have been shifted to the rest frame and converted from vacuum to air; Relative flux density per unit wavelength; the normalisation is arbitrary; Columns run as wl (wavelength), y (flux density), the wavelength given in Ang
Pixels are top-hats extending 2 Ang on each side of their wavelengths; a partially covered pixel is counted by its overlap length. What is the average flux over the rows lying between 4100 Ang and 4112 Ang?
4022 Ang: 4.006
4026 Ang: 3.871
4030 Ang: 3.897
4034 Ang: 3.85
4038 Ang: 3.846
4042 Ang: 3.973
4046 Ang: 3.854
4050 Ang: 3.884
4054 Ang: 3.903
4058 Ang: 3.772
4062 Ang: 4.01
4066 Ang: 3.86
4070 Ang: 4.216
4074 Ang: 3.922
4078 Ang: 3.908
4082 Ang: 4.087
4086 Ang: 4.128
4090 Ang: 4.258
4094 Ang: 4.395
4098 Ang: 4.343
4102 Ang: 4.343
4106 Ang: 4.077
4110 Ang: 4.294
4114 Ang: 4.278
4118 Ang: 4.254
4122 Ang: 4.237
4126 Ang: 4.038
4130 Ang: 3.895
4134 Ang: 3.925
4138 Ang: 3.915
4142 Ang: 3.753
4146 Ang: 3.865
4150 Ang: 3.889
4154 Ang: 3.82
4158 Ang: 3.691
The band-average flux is 4.24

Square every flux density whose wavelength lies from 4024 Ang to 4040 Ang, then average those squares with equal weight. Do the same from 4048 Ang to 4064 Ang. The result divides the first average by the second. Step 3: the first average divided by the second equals 0.99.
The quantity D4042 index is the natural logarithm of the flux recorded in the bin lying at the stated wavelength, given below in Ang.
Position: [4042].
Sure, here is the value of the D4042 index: 1.38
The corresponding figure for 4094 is 1.48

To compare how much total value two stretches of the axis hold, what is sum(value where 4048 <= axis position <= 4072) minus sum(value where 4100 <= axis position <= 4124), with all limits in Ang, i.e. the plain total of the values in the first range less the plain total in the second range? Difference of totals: -1.8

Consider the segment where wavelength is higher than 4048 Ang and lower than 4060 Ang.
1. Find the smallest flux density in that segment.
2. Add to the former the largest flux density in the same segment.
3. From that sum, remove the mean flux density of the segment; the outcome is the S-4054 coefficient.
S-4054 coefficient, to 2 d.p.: 3.82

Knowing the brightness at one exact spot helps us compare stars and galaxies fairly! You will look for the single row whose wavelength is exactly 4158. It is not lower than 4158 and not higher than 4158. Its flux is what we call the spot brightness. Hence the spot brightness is 3.691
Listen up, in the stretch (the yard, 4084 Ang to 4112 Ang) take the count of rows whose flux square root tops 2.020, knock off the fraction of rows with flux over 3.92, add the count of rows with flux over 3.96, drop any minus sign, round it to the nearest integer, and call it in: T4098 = 12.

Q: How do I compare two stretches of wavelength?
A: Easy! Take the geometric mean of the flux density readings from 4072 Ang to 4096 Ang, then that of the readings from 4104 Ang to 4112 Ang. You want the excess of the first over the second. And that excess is -0.07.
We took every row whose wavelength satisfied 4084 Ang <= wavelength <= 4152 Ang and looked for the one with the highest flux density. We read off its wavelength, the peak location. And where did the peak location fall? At 4094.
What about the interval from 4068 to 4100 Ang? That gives 4094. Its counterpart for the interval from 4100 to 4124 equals 4102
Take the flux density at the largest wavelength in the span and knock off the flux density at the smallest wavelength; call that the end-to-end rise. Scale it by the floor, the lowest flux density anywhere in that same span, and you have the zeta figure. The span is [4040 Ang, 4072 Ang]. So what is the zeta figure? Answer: 0.06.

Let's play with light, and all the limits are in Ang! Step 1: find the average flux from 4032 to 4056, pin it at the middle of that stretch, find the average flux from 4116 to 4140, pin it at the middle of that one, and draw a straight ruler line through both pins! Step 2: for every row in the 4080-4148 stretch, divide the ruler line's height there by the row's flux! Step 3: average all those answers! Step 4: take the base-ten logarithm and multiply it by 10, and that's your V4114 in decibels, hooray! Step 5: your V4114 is -0.10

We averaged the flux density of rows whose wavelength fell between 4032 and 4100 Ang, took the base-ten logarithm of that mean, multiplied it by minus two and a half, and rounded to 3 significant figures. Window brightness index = -1.51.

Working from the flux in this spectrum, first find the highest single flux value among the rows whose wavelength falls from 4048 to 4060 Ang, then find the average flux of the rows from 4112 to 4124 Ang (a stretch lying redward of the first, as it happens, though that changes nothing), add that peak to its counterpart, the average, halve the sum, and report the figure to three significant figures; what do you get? 4.08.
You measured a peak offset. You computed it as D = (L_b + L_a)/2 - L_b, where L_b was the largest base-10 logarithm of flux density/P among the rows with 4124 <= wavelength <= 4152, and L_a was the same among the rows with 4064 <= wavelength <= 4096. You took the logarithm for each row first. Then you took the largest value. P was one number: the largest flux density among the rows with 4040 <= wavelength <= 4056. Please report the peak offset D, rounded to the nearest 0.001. 0.018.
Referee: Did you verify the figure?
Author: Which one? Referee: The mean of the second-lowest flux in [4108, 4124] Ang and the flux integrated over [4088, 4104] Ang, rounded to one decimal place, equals 36.8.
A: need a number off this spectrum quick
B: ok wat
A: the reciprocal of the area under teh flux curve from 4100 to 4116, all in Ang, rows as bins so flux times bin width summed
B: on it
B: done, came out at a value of 0.0147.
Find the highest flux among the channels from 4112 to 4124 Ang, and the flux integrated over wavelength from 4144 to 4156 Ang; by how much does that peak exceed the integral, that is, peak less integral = -42.0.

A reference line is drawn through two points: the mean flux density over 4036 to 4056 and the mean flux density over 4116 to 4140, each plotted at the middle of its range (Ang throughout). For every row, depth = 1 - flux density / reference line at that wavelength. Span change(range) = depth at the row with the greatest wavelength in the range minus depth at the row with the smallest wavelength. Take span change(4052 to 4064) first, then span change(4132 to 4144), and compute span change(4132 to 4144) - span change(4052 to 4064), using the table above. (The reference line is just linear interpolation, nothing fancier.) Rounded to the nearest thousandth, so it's 0.069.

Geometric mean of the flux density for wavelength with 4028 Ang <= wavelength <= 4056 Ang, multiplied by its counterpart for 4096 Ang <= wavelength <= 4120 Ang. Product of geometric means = 16.6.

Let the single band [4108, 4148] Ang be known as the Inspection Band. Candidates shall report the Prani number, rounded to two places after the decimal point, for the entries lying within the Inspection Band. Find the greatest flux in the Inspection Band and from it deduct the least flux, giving 0.54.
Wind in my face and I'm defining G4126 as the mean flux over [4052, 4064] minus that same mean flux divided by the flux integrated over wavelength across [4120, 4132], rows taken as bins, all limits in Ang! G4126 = 3.81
